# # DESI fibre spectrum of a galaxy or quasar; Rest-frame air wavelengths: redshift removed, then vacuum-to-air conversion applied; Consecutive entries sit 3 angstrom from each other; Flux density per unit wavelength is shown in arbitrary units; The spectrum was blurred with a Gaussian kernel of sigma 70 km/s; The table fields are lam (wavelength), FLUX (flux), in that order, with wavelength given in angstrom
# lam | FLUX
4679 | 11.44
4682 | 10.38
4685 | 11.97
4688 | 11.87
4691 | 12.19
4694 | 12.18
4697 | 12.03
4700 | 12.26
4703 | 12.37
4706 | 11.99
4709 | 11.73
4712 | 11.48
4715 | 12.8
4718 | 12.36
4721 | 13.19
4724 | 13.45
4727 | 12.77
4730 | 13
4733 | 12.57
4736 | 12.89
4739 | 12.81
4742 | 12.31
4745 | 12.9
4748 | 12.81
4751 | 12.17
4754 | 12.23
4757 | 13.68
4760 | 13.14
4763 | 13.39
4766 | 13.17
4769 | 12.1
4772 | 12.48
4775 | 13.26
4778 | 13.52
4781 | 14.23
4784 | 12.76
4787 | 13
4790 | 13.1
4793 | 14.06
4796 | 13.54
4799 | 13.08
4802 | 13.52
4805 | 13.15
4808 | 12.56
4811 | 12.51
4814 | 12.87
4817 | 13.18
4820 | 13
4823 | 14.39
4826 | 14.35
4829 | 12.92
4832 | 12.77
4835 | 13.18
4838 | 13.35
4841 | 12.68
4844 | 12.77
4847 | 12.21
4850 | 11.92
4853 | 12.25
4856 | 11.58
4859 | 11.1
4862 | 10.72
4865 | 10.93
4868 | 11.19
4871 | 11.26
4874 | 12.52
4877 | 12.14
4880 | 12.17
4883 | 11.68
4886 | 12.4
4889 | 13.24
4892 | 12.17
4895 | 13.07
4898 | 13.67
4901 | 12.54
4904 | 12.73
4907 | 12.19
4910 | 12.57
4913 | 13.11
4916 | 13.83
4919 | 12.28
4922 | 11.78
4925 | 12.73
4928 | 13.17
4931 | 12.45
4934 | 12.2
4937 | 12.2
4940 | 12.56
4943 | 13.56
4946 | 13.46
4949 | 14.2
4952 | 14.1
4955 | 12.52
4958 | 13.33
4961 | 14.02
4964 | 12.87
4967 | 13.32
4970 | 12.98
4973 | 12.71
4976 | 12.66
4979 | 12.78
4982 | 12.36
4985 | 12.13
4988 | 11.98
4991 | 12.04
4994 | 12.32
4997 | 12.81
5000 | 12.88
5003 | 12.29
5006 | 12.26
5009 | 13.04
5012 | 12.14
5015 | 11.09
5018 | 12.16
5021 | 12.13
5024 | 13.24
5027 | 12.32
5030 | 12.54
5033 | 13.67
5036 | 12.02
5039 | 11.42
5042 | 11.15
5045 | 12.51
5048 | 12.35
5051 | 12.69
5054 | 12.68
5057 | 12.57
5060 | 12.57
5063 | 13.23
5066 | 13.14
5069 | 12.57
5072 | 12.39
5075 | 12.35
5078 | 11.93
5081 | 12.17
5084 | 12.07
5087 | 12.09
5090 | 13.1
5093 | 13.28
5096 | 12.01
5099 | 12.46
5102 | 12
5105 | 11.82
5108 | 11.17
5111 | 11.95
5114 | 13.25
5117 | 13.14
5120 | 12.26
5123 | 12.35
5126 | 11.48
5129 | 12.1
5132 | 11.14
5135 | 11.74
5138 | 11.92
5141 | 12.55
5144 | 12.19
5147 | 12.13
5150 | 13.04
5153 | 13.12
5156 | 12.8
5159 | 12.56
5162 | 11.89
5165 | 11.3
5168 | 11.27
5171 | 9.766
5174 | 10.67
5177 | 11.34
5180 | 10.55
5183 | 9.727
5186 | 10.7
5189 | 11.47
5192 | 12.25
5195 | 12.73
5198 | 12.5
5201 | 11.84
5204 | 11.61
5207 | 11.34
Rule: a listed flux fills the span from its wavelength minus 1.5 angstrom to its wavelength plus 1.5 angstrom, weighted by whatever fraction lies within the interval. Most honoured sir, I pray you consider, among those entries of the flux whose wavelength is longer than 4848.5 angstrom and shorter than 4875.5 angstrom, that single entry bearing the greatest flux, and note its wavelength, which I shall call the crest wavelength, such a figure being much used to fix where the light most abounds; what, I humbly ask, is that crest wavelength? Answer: 4874 angstrom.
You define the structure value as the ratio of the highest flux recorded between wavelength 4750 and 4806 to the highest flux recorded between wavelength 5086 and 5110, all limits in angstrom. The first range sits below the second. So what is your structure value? 1.07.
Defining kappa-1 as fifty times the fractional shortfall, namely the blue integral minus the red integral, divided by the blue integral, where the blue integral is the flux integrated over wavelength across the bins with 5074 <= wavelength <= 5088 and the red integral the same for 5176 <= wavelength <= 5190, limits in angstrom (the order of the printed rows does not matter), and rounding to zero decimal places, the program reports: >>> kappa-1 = 6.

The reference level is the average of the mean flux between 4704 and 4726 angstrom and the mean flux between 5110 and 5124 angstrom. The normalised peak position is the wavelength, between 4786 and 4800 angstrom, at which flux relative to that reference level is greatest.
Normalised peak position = 4793 angstrom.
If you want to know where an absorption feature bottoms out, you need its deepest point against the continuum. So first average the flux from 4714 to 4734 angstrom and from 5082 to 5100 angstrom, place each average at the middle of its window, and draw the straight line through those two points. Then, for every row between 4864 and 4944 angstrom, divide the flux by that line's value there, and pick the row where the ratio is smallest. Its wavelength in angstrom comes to 4865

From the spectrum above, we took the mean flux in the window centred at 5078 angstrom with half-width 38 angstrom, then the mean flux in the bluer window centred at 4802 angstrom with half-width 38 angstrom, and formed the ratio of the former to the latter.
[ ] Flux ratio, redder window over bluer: 0.938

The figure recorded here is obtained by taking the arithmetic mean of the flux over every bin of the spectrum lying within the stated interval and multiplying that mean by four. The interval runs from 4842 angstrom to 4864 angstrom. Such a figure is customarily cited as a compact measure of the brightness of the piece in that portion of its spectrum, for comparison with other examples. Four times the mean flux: 47.2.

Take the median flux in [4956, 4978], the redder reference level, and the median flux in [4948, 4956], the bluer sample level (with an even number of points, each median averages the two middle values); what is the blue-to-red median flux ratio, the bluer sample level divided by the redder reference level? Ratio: 1.09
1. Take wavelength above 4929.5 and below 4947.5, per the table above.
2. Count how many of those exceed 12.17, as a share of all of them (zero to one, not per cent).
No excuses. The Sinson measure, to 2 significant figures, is 1.0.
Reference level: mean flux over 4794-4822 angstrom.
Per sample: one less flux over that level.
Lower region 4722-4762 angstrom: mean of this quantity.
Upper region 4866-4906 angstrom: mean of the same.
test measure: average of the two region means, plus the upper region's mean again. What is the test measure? 0.09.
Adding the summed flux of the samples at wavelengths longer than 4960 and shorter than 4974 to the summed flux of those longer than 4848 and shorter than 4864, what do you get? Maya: 123.5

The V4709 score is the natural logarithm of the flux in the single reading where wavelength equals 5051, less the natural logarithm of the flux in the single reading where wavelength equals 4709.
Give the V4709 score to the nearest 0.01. 0.08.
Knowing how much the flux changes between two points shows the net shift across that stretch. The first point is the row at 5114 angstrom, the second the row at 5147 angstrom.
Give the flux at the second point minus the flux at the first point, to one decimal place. -1.1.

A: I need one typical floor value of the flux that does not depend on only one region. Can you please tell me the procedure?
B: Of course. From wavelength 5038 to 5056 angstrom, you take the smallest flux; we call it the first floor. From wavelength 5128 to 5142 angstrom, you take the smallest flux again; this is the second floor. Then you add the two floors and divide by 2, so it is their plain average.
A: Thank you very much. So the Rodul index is 11.1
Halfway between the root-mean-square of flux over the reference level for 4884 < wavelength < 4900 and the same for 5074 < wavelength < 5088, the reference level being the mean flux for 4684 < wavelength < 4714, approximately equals 1.04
